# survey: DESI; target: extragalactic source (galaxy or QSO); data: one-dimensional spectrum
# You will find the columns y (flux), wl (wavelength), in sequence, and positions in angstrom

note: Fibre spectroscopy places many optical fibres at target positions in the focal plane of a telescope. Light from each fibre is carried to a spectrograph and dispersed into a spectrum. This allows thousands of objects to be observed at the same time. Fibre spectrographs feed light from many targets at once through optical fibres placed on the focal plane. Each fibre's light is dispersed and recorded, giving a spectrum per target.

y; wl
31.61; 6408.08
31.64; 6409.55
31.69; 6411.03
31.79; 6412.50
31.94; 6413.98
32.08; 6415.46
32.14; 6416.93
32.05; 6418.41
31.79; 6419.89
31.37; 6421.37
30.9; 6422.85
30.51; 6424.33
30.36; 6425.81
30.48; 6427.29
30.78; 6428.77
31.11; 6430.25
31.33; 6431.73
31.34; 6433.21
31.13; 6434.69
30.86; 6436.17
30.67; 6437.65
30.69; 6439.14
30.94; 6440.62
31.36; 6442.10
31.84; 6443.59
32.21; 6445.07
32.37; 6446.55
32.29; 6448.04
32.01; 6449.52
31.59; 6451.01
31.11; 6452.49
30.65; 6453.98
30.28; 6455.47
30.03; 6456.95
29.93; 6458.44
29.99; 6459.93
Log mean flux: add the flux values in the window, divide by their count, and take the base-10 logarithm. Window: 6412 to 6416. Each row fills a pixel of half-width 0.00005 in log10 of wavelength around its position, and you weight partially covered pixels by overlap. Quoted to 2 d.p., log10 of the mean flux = 1.50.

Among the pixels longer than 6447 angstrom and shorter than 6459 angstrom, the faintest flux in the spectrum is 29.93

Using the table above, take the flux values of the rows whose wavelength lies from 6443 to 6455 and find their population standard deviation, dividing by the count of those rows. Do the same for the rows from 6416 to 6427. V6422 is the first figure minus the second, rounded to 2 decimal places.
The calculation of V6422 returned -0.10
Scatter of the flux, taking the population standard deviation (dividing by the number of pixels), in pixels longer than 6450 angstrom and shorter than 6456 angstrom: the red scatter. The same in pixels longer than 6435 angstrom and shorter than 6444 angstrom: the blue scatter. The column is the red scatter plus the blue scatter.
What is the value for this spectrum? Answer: 0.91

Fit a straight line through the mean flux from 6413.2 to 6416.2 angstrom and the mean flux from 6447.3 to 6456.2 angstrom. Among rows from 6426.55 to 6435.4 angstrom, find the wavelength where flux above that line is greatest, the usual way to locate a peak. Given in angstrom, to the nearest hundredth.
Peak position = 6433.21 angstrom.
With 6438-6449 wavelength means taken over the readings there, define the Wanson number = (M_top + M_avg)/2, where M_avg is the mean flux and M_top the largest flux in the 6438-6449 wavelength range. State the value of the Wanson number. 32.0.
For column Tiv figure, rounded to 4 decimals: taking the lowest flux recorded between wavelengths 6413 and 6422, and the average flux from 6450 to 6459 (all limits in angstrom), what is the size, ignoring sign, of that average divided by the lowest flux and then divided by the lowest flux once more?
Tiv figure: 0.0311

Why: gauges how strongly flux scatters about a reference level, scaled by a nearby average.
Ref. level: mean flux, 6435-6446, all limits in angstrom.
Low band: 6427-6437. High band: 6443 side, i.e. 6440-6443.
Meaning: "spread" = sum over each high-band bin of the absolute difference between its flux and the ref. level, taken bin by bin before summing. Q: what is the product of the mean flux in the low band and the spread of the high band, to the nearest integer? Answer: 13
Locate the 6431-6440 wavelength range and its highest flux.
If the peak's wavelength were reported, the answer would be 6433.21 angstrom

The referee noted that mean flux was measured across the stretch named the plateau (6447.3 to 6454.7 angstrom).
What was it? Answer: 31.5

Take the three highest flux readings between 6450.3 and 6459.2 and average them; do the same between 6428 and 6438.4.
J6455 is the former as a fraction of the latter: 1.00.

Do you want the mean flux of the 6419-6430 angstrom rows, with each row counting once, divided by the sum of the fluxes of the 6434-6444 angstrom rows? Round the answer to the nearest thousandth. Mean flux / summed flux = 0.142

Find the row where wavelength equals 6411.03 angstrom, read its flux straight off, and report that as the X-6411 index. 31.69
